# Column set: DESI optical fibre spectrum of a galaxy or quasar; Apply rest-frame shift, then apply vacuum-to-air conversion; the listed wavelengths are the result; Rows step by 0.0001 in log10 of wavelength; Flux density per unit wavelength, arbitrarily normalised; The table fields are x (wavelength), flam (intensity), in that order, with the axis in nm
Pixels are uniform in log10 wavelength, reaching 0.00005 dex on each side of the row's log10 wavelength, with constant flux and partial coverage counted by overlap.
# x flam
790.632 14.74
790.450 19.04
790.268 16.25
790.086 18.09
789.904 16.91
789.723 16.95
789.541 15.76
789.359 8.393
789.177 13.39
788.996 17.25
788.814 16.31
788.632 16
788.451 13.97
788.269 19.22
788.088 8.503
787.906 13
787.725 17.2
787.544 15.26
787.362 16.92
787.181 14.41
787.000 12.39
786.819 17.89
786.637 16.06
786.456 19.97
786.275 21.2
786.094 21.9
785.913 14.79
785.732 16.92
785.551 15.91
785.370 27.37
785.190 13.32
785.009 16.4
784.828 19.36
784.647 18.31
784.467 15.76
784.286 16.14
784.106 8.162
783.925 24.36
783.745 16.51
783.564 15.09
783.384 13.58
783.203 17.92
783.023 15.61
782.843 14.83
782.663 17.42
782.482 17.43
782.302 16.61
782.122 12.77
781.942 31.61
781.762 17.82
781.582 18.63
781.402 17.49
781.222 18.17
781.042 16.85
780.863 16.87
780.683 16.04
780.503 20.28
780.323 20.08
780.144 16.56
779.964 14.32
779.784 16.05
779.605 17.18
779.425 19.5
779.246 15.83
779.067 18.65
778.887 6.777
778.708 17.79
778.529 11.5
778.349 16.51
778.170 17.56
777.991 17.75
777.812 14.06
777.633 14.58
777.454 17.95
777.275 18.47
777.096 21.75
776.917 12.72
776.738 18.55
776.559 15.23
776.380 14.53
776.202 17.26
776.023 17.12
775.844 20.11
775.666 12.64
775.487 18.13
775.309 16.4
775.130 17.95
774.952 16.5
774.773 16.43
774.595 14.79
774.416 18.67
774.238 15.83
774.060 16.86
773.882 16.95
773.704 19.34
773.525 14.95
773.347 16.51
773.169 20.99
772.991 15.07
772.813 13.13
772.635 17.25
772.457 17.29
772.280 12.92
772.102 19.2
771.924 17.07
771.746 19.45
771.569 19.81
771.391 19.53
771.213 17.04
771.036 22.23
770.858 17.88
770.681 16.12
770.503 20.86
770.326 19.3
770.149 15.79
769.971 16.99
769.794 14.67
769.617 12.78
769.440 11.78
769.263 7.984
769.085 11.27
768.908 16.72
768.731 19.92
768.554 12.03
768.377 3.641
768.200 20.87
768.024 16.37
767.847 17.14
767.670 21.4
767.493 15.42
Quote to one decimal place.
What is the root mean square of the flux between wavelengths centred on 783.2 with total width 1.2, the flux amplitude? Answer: 15.9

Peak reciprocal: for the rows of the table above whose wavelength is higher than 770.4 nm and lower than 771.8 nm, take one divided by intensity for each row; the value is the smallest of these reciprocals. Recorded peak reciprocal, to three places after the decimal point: 0.045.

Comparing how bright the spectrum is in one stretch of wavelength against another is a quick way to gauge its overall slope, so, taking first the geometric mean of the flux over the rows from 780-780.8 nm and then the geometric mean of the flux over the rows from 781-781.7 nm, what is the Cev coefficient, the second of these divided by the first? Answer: 0.98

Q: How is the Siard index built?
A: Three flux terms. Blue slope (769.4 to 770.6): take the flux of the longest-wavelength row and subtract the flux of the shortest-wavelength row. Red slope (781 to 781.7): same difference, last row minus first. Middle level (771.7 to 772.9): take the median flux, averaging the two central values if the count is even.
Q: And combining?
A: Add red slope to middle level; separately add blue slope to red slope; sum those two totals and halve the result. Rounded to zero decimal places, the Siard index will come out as 15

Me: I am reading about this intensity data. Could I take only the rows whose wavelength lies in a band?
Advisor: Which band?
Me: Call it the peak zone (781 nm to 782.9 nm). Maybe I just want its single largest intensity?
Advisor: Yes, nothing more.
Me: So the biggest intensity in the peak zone 31.61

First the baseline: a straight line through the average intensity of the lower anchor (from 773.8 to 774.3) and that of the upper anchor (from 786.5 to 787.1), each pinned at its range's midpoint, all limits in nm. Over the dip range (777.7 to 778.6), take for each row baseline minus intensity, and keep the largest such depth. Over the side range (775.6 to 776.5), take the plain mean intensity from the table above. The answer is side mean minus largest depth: 12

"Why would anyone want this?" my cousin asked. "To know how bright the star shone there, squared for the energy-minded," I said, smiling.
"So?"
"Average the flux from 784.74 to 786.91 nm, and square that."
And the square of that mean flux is 339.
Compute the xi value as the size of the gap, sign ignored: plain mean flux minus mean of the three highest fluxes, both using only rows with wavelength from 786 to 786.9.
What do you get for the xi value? 1.6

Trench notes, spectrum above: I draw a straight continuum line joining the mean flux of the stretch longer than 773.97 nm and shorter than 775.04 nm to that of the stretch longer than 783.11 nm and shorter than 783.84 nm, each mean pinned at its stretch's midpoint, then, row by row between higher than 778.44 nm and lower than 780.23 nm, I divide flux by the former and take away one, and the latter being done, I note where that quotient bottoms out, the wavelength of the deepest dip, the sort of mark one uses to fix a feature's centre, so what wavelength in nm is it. 778.887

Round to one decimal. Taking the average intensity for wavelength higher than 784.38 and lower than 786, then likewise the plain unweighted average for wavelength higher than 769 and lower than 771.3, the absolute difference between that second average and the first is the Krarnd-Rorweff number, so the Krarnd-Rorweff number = 1.8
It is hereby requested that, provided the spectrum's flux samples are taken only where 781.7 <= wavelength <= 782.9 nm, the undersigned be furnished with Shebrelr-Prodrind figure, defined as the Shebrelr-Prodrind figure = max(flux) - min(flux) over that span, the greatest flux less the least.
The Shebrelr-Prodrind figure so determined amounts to 18.8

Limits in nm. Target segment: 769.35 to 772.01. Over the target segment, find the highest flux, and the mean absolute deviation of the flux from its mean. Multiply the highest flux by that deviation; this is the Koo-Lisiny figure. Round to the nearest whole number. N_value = 51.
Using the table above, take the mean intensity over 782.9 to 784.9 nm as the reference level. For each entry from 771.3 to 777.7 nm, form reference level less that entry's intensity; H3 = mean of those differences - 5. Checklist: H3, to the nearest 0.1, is -5.6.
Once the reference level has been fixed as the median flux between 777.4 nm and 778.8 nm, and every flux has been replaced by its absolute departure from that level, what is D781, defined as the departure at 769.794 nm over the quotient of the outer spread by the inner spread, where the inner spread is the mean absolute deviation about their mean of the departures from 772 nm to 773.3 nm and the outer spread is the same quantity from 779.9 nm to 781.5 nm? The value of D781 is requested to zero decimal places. 3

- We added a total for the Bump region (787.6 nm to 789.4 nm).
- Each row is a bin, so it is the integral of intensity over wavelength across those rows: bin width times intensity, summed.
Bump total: 26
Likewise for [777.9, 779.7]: 29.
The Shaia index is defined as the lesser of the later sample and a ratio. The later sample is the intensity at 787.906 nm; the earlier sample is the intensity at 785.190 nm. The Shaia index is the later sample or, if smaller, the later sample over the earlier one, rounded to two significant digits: 0.98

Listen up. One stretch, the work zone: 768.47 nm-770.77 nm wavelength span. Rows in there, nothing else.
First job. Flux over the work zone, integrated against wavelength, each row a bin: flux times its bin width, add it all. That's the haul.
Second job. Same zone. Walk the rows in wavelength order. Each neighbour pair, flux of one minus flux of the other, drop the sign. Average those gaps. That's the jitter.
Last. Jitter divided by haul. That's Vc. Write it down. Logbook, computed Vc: 0.10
